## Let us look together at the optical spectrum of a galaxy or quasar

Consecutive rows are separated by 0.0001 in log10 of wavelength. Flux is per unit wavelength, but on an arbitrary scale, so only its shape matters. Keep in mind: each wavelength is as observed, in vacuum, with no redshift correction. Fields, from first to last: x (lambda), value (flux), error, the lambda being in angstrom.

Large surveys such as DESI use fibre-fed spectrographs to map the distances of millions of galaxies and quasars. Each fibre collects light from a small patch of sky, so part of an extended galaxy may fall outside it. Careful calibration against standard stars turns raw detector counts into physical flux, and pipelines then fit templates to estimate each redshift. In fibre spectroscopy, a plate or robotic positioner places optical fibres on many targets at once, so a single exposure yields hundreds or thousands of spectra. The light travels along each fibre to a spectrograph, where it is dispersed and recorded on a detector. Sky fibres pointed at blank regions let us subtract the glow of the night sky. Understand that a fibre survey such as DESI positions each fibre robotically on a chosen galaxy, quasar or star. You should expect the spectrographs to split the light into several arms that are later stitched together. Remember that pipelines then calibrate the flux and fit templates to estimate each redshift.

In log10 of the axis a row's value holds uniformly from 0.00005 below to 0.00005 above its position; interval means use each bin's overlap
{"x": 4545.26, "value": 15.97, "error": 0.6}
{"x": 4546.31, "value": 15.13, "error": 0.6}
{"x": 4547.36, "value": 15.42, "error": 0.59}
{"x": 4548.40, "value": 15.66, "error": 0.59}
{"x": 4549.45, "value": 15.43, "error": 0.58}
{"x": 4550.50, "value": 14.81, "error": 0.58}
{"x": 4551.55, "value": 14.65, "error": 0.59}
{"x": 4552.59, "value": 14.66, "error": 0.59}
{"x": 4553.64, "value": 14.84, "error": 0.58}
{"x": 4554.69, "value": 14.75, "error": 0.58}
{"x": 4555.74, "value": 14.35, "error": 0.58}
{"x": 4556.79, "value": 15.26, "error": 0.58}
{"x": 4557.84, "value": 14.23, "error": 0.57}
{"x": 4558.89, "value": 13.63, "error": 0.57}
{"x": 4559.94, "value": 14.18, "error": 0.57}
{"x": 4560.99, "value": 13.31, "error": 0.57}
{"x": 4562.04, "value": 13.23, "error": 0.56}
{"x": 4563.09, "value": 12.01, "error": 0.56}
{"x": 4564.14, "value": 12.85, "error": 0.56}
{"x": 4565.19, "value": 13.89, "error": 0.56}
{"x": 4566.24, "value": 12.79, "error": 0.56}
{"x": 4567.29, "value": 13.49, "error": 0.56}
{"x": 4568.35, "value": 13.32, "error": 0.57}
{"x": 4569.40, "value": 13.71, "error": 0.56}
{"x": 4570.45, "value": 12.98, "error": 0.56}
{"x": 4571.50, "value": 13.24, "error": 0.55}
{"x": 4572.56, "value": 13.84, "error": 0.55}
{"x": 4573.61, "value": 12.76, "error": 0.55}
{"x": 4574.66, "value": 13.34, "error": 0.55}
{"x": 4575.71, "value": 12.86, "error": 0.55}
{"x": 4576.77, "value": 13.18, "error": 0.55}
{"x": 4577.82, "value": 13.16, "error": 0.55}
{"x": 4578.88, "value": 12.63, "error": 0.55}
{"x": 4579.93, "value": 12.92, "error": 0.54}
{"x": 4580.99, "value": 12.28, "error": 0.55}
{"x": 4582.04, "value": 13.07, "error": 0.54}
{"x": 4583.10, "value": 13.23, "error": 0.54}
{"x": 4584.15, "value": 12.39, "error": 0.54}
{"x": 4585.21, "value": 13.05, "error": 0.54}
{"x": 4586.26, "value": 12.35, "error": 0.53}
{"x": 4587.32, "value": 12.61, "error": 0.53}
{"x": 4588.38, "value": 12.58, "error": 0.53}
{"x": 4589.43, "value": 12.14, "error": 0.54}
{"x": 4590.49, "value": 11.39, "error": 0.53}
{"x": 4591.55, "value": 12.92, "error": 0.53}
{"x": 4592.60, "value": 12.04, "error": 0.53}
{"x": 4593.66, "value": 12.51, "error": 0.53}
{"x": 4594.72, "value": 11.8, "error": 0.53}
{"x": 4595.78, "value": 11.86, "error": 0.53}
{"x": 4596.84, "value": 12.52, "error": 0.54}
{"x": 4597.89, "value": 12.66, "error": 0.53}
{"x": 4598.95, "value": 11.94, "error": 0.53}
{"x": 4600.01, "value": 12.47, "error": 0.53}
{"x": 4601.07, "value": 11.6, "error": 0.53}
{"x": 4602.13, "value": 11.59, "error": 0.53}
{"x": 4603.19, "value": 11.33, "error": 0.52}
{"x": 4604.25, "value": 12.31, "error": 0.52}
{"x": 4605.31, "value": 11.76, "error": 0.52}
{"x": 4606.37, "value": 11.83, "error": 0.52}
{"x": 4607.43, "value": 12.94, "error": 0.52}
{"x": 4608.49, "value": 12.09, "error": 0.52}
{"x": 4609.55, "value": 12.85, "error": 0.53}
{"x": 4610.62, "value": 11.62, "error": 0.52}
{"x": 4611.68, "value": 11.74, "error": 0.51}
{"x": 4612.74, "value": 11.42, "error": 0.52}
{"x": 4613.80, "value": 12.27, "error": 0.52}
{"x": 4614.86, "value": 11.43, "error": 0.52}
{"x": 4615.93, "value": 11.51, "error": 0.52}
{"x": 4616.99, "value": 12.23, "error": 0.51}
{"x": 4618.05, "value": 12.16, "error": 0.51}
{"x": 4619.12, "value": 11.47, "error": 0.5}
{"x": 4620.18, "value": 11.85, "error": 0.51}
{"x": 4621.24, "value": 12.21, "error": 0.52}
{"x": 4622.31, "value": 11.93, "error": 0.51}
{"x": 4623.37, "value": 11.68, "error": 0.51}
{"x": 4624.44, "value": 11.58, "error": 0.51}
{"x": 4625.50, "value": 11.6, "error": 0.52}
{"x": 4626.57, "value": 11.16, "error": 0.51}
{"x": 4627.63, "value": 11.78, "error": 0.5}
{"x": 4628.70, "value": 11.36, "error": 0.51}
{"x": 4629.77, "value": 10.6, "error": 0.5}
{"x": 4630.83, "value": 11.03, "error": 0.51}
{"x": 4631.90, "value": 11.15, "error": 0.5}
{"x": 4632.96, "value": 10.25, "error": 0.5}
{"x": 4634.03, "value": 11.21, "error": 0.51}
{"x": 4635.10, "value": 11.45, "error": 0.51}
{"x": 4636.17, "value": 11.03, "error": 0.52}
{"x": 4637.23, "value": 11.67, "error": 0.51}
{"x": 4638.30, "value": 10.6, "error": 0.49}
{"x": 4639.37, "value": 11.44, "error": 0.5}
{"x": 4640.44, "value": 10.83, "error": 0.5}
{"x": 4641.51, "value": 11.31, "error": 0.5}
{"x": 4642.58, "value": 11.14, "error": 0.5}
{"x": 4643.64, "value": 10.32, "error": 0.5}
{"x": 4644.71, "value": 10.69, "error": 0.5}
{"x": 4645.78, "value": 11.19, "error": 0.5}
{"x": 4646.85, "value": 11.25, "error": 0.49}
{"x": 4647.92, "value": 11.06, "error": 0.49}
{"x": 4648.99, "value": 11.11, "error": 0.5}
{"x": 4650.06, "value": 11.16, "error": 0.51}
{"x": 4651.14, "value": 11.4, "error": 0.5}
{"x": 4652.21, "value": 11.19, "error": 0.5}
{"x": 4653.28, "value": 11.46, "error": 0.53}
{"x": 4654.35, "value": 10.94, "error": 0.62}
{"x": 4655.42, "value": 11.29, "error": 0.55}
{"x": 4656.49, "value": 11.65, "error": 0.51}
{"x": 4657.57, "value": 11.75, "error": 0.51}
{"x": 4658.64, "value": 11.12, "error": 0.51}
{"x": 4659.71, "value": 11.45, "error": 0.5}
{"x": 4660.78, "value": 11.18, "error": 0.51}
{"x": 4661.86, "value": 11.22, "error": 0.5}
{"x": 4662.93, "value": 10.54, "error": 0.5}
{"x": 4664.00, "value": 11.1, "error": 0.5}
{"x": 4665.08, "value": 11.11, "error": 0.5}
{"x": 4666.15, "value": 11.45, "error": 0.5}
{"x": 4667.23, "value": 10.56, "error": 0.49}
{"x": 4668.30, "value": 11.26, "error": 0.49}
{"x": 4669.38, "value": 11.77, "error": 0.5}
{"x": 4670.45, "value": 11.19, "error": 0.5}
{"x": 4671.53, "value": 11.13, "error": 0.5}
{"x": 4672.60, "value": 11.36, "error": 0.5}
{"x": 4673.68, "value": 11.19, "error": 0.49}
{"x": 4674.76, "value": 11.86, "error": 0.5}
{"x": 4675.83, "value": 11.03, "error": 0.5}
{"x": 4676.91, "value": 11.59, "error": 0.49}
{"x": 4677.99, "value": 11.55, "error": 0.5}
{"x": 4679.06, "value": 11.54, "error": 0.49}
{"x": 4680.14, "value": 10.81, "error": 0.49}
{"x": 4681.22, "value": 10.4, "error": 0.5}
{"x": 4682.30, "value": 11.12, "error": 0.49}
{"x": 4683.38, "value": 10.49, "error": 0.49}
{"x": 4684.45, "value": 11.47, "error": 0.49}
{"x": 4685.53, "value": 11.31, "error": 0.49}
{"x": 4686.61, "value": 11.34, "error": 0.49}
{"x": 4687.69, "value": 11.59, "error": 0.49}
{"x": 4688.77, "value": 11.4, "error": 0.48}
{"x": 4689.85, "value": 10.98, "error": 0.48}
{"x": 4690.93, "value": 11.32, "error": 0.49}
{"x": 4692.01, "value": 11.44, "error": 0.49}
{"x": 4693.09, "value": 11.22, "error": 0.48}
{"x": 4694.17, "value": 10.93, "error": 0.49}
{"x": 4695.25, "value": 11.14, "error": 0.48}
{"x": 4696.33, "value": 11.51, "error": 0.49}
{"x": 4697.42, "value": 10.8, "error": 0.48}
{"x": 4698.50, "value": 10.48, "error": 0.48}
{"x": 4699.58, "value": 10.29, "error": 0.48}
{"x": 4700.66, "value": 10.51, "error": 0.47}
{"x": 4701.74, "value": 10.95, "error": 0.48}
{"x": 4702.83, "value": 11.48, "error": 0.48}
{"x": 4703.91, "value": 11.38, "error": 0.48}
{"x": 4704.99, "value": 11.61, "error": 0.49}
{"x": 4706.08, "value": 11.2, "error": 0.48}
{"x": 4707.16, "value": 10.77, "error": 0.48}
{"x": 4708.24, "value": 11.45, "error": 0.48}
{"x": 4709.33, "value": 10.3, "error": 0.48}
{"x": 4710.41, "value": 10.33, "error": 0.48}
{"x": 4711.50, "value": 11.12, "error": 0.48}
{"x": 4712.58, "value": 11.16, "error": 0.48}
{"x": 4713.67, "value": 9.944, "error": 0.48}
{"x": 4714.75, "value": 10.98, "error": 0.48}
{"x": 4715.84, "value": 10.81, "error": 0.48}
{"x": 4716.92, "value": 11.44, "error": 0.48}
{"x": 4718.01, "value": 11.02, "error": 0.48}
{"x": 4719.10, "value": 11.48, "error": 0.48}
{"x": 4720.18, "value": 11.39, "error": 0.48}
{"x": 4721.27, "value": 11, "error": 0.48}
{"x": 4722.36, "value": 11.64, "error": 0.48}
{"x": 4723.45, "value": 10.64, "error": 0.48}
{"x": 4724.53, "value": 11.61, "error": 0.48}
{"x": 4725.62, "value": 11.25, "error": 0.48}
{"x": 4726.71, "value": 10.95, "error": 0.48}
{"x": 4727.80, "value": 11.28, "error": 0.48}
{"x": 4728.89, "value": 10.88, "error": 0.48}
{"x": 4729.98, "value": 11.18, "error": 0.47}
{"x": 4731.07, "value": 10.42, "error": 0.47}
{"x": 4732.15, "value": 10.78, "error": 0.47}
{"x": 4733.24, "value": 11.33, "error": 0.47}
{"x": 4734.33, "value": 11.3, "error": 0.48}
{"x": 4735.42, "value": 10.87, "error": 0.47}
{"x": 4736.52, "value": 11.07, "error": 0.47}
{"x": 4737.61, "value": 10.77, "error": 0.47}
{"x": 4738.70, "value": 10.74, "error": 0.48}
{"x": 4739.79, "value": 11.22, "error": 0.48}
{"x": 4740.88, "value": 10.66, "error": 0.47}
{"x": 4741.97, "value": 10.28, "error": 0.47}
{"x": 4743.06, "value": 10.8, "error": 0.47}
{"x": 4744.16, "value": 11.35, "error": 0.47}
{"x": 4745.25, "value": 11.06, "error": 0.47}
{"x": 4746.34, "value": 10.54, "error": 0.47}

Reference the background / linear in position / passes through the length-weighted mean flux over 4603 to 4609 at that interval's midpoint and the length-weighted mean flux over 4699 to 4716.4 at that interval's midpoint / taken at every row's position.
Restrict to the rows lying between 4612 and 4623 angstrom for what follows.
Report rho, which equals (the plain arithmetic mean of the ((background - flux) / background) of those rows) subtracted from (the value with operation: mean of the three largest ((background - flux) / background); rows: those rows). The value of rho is 0.036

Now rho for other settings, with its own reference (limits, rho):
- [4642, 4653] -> 0.033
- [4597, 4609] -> 0.046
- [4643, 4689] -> 0.075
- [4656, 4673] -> 0.045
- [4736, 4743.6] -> 0.021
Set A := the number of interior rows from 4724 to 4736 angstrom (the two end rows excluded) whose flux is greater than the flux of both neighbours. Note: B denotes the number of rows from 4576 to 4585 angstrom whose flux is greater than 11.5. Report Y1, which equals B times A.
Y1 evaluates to 24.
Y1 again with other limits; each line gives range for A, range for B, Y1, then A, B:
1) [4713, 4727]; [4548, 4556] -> 40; 5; 8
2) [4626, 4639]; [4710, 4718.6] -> 0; 4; 0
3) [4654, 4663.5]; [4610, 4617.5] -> 15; 3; 5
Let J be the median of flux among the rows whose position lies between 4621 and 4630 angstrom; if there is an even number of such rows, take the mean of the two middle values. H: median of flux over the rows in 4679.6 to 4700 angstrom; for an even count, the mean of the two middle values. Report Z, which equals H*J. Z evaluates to 129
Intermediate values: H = 11.1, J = 11.6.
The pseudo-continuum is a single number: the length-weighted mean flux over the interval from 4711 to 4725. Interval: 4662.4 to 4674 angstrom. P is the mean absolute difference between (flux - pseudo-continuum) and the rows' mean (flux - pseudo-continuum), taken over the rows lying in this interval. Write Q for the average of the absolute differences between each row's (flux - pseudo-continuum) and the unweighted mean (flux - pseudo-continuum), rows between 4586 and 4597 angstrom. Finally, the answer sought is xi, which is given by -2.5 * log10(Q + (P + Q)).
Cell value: 0.0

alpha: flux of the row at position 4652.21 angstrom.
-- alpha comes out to 11.19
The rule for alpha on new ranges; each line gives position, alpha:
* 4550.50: 14.81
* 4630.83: 11.03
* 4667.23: 10.56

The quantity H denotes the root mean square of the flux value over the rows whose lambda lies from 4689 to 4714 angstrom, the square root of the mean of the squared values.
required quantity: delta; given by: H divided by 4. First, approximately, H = 11.0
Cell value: 2.74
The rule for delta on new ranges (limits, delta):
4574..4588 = 3.21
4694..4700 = 2.72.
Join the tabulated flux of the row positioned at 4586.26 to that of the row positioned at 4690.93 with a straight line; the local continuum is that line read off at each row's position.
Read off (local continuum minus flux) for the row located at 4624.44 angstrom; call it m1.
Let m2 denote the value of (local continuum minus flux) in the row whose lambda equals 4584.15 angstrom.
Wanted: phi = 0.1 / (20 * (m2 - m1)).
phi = -0.012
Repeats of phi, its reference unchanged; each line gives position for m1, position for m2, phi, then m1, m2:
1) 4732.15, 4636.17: 0.007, 0.1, 0.8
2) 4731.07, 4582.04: -0.004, 0.5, -0.7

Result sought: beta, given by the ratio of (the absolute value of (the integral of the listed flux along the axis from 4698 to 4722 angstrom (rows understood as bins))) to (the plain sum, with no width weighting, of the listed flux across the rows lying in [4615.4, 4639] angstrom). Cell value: 1.05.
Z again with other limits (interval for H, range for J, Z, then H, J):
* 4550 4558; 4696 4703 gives 159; 14.7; 10.8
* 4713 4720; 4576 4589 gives 141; 11.0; 12.8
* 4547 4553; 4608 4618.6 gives 180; 15.1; 11.9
